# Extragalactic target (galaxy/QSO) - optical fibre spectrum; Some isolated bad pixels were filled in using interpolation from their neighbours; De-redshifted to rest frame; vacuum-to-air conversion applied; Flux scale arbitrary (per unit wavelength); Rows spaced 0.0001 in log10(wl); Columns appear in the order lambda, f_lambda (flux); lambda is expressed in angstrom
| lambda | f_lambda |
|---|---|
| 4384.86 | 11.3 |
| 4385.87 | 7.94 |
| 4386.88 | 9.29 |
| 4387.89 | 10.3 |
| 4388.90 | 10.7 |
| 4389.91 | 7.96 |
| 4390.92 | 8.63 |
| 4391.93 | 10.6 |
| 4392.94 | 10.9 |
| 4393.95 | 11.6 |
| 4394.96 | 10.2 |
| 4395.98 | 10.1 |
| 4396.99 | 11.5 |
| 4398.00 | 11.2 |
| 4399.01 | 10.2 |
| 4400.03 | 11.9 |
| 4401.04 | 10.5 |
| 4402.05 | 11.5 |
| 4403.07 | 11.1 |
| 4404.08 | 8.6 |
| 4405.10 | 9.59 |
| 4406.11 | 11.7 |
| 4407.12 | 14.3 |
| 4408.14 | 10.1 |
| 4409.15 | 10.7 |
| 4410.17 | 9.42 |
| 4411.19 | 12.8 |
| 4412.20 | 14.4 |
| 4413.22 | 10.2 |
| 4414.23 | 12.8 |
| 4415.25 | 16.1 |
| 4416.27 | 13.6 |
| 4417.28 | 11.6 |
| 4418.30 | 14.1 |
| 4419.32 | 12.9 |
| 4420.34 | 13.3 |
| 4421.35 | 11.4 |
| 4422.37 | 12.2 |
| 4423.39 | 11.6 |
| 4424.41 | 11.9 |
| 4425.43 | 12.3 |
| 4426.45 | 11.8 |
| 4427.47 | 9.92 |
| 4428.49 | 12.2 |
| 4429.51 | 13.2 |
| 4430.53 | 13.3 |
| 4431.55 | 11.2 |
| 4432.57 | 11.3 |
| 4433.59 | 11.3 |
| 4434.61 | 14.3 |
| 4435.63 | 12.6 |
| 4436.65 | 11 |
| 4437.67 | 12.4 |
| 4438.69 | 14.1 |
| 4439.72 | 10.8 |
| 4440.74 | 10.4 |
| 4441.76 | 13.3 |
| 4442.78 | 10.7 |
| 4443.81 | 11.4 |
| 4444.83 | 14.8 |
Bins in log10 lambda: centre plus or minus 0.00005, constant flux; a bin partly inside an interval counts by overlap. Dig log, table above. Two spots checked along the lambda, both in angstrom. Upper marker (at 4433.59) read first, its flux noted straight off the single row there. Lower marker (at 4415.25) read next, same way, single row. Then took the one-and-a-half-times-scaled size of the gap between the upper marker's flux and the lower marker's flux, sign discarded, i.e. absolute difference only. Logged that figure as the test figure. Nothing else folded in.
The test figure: 7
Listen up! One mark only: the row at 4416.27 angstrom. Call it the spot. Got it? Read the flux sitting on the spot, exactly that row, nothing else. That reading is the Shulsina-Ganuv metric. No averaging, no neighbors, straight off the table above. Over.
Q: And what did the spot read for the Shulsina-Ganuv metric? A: 13.6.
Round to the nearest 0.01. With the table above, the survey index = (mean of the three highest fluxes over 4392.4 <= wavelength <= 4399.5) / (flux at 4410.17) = 1.21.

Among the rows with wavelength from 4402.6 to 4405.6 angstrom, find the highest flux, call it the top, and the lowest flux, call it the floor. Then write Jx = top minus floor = 2.5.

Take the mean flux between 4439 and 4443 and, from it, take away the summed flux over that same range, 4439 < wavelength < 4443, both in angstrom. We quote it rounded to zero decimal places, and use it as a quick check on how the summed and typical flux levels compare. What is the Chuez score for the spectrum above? -34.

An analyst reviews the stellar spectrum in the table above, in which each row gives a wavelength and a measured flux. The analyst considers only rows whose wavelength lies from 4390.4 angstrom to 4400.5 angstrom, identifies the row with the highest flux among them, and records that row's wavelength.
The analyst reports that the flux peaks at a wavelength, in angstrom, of 4400.03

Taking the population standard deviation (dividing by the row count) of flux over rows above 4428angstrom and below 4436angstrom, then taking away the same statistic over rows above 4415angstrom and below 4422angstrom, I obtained -0.41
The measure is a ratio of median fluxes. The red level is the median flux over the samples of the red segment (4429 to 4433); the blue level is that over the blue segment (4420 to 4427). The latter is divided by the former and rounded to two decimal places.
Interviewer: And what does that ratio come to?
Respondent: 0.97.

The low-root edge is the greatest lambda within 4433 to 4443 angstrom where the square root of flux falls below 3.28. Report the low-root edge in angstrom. 4442.78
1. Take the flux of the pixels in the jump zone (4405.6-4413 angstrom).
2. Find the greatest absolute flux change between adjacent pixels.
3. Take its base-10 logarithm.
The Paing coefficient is 0.62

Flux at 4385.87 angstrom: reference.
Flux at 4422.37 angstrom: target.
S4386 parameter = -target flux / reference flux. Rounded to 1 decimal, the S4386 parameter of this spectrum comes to -1.5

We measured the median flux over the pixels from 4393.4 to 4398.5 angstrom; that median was 11.2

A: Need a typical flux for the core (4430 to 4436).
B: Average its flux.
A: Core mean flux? 12.3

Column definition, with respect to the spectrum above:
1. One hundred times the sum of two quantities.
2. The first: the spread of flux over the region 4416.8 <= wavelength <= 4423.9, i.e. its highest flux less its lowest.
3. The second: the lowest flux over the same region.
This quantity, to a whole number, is 1410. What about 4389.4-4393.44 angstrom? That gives 1090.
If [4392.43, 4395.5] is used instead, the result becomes 1160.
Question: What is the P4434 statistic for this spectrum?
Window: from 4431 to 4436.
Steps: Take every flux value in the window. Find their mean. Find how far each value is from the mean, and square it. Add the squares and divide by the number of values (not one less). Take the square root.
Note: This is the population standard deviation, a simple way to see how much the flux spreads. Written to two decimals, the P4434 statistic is 1.20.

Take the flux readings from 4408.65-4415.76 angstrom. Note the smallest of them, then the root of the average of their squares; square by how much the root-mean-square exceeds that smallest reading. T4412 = 10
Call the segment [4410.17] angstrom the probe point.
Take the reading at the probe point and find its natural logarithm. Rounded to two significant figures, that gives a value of 2.2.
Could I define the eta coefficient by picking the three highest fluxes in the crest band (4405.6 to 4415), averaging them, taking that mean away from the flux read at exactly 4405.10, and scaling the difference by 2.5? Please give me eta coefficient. -11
